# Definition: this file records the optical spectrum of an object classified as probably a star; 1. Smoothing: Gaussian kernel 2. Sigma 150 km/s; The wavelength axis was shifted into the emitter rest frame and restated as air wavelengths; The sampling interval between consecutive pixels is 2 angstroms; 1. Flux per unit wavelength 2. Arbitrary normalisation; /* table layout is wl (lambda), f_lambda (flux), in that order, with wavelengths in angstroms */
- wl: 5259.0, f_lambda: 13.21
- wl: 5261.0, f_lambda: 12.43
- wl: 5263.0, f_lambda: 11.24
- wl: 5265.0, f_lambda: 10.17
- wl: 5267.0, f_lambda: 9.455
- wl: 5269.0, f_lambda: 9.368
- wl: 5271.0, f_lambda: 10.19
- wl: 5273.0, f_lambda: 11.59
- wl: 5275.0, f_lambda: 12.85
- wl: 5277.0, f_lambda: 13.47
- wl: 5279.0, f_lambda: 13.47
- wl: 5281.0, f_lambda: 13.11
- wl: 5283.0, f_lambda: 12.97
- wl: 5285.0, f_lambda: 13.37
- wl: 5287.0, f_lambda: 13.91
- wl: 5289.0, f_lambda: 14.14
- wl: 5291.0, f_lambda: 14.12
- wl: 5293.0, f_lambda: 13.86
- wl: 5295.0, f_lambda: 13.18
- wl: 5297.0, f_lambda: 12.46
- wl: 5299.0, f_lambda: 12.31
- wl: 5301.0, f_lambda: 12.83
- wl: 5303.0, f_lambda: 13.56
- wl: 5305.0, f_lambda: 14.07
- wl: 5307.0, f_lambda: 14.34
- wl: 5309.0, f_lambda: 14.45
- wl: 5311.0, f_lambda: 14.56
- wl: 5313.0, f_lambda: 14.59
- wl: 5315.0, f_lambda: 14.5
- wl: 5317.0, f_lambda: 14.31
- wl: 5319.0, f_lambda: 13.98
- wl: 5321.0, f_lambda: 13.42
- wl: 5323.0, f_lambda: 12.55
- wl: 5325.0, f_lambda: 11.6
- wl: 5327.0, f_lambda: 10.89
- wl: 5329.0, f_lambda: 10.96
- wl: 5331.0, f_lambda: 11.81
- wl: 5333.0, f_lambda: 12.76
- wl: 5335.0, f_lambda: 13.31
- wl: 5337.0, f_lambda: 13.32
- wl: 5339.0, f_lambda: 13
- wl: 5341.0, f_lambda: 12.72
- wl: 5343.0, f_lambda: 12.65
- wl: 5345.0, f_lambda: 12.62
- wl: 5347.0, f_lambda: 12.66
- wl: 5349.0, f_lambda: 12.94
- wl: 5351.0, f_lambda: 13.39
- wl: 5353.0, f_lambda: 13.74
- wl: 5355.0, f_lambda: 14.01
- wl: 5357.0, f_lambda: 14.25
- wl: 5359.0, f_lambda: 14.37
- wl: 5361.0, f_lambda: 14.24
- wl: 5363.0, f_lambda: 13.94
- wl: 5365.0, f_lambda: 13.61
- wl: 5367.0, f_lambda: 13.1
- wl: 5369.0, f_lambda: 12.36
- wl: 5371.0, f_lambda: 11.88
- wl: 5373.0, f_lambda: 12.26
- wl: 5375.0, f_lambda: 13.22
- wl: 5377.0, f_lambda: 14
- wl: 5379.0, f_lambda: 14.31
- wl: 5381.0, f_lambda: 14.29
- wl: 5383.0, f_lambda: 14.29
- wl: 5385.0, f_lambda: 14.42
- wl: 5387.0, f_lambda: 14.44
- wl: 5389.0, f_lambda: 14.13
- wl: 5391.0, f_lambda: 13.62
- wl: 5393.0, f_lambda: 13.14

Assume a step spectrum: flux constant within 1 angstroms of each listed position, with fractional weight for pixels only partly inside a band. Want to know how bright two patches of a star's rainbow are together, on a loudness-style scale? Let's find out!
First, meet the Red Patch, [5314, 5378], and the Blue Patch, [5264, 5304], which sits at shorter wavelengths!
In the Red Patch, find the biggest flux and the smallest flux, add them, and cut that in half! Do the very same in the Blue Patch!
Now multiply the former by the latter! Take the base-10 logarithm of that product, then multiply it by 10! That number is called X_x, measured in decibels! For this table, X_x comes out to 21.7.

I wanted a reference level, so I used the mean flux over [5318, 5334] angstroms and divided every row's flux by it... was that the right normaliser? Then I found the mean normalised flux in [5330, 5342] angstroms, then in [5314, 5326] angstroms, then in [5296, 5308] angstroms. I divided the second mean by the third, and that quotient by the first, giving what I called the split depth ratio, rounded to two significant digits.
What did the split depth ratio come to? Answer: 0.96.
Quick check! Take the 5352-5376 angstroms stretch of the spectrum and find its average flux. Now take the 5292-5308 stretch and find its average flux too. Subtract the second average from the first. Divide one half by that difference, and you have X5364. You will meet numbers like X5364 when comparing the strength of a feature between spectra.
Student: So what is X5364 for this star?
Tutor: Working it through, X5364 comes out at 5.6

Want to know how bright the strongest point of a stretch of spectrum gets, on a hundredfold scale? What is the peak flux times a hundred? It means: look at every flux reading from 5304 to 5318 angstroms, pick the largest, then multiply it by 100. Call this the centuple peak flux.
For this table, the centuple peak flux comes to 1459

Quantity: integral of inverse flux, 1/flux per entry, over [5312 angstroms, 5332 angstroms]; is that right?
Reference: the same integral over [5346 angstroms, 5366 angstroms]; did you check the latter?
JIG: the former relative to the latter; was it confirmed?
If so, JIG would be 1.08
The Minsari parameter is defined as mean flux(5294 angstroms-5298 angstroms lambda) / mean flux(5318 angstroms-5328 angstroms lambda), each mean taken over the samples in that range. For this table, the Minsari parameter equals 1.03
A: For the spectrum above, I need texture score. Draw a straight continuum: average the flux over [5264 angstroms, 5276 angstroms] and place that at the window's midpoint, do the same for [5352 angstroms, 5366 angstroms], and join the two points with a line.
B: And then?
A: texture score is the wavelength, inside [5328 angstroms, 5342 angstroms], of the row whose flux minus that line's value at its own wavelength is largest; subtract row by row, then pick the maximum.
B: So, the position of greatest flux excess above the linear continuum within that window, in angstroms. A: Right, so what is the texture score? 5335.0 angstroms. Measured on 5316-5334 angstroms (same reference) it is 5317.0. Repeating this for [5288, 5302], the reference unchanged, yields 5289.0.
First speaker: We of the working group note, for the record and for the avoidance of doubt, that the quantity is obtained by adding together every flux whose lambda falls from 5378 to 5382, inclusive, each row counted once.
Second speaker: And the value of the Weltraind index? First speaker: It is 28.6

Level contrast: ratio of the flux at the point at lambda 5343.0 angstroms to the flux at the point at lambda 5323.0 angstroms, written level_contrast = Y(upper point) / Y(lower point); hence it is 1.01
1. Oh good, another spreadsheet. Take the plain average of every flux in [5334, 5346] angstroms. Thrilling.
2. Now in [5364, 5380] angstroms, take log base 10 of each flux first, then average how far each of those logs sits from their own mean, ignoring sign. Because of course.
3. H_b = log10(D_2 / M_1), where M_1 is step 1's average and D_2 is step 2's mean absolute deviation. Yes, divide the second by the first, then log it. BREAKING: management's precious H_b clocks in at -2.74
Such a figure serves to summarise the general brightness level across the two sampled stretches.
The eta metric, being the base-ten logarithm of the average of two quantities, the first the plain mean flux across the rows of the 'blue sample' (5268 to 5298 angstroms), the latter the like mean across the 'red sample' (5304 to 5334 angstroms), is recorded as 1.11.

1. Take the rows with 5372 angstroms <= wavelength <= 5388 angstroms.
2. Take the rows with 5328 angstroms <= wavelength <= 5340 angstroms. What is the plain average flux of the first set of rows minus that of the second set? 1.4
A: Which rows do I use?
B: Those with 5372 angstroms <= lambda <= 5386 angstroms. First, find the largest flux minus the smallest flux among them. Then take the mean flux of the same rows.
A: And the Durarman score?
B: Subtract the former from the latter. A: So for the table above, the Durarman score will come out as 11.7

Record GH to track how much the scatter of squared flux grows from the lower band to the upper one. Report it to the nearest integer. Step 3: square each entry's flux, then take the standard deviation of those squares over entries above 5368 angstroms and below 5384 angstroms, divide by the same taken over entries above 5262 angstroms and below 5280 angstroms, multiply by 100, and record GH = 72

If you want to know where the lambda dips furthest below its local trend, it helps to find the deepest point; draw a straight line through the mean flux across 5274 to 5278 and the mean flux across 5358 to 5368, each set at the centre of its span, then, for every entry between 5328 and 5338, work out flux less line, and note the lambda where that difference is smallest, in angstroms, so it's 5329.0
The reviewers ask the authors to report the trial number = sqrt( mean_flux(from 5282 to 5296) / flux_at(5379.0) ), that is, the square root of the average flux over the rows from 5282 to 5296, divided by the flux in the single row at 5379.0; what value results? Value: 0.98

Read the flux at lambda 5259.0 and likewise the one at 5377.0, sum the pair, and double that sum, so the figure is 54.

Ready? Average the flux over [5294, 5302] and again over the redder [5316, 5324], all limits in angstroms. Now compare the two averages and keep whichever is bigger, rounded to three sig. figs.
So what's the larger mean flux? 13.6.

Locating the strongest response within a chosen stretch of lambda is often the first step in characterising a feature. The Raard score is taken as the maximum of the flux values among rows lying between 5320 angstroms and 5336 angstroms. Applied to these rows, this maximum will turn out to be 13.42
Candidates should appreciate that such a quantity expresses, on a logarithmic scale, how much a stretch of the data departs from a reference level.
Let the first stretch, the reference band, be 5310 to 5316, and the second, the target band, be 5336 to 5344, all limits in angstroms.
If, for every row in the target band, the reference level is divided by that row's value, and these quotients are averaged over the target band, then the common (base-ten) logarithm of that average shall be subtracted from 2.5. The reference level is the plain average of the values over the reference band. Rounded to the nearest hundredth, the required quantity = 2.45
